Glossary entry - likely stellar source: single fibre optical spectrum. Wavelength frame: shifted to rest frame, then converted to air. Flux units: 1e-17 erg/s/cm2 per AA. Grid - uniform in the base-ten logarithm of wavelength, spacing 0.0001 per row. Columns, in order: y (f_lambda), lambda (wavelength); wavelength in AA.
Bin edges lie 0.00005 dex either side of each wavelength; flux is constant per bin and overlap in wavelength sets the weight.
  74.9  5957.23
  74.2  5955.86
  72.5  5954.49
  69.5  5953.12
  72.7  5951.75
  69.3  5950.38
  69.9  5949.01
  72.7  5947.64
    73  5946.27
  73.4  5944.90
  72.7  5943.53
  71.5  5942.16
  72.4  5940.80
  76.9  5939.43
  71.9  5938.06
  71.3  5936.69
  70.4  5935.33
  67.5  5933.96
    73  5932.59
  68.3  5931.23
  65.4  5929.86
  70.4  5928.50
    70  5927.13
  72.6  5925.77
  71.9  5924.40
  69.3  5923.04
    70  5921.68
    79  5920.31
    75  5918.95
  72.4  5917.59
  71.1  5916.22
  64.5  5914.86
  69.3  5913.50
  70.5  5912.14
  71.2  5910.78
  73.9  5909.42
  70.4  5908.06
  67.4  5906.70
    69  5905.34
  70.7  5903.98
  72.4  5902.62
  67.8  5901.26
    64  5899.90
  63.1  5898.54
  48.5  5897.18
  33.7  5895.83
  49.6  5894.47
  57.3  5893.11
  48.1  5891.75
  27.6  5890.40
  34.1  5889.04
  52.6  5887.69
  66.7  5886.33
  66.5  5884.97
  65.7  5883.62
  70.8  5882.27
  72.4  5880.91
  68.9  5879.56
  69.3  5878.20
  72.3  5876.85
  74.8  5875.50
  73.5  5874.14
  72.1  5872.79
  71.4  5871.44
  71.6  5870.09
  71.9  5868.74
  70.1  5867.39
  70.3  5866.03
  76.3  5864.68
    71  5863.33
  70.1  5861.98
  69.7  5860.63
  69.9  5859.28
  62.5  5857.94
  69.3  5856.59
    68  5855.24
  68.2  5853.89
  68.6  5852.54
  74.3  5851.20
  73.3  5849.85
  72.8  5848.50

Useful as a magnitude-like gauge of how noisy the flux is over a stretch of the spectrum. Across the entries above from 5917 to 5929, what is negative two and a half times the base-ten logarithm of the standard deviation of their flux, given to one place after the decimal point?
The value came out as -1.2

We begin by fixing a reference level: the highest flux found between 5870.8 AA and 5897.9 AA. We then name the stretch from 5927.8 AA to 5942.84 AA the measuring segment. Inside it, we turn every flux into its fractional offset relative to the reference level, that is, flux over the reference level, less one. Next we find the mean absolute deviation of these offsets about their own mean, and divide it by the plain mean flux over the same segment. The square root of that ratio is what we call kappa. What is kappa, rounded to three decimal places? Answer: 0.020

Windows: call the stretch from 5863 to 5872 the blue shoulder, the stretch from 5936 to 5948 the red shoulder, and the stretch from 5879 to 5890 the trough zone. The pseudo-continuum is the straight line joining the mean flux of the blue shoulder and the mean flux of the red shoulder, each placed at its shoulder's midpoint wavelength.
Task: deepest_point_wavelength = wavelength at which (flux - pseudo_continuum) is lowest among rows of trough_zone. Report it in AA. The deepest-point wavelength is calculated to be 5889.04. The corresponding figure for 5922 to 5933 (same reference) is 5929.86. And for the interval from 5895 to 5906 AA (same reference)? 5895.83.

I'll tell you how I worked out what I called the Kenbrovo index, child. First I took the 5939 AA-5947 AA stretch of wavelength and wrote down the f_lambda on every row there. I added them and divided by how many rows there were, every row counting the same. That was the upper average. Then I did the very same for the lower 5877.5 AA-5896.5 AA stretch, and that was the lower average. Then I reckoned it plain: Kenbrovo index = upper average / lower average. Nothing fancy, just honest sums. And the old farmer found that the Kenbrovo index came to 1.31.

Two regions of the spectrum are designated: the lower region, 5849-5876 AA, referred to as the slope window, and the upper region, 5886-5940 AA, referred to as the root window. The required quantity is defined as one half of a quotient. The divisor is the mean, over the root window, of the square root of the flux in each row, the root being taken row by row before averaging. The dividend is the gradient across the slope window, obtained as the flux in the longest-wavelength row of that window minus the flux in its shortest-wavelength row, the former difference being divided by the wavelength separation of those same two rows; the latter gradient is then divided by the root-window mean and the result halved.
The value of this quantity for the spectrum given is 0.004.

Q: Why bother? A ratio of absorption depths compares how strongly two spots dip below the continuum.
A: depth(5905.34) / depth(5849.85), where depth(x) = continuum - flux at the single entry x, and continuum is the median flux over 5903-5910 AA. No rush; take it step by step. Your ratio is -0.48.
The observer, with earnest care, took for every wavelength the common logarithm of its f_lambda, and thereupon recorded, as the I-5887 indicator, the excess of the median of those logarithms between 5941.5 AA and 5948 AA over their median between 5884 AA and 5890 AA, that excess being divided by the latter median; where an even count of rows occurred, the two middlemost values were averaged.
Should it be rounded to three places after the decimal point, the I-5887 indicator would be 0.051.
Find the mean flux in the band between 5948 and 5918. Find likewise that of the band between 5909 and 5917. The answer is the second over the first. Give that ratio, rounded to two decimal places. 0.98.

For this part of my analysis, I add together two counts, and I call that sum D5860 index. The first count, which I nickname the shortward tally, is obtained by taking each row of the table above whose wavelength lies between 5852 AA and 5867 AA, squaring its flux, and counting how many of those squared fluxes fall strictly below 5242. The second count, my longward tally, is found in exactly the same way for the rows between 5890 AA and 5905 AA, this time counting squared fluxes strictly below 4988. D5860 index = 19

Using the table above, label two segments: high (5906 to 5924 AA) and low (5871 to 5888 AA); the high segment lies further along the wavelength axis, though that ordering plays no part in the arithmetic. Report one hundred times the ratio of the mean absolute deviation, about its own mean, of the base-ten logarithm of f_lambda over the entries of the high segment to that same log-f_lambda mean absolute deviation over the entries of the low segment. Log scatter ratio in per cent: 60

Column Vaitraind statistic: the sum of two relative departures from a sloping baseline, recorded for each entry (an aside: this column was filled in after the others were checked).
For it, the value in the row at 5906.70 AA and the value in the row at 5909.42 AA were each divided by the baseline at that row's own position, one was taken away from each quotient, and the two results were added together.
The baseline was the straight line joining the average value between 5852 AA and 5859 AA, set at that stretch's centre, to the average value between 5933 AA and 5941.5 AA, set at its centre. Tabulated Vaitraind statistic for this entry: 0.01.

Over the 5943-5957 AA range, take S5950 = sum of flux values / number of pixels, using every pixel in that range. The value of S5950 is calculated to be 72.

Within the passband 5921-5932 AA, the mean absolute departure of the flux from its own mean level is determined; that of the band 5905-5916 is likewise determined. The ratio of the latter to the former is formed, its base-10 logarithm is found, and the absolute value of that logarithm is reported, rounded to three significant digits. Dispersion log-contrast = 0.104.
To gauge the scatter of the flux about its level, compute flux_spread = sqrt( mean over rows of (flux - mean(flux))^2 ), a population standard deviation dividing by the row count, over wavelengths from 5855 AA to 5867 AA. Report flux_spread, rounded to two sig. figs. 3.3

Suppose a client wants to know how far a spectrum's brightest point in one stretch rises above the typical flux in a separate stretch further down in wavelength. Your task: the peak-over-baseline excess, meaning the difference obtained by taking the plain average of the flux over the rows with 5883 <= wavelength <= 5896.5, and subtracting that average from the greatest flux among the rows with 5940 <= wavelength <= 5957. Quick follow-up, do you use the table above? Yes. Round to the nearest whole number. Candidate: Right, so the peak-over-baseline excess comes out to 24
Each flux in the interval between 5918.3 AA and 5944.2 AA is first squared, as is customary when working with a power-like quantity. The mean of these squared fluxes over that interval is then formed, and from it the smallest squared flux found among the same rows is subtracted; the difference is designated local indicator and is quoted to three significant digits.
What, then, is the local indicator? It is 852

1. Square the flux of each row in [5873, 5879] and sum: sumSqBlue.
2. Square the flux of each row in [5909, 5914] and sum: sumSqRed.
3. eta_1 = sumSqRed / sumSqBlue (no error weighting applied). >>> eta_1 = 1.0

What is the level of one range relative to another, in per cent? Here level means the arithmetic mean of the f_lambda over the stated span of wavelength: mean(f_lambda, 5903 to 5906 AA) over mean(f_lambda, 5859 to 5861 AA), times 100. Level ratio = 100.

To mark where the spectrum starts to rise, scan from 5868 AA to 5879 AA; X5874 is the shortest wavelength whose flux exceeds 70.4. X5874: 5868.74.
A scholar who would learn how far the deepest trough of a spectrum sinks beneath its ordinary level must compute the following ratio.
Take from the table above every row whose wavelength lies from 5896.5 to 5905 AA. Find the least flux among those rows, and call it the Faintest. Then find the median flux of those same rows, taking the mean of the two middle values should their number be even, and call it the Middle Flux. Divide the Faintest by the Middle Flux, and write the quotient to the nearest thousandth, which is 0.736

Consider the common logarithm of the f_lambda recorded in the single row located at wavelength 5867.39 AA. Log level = 1.85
